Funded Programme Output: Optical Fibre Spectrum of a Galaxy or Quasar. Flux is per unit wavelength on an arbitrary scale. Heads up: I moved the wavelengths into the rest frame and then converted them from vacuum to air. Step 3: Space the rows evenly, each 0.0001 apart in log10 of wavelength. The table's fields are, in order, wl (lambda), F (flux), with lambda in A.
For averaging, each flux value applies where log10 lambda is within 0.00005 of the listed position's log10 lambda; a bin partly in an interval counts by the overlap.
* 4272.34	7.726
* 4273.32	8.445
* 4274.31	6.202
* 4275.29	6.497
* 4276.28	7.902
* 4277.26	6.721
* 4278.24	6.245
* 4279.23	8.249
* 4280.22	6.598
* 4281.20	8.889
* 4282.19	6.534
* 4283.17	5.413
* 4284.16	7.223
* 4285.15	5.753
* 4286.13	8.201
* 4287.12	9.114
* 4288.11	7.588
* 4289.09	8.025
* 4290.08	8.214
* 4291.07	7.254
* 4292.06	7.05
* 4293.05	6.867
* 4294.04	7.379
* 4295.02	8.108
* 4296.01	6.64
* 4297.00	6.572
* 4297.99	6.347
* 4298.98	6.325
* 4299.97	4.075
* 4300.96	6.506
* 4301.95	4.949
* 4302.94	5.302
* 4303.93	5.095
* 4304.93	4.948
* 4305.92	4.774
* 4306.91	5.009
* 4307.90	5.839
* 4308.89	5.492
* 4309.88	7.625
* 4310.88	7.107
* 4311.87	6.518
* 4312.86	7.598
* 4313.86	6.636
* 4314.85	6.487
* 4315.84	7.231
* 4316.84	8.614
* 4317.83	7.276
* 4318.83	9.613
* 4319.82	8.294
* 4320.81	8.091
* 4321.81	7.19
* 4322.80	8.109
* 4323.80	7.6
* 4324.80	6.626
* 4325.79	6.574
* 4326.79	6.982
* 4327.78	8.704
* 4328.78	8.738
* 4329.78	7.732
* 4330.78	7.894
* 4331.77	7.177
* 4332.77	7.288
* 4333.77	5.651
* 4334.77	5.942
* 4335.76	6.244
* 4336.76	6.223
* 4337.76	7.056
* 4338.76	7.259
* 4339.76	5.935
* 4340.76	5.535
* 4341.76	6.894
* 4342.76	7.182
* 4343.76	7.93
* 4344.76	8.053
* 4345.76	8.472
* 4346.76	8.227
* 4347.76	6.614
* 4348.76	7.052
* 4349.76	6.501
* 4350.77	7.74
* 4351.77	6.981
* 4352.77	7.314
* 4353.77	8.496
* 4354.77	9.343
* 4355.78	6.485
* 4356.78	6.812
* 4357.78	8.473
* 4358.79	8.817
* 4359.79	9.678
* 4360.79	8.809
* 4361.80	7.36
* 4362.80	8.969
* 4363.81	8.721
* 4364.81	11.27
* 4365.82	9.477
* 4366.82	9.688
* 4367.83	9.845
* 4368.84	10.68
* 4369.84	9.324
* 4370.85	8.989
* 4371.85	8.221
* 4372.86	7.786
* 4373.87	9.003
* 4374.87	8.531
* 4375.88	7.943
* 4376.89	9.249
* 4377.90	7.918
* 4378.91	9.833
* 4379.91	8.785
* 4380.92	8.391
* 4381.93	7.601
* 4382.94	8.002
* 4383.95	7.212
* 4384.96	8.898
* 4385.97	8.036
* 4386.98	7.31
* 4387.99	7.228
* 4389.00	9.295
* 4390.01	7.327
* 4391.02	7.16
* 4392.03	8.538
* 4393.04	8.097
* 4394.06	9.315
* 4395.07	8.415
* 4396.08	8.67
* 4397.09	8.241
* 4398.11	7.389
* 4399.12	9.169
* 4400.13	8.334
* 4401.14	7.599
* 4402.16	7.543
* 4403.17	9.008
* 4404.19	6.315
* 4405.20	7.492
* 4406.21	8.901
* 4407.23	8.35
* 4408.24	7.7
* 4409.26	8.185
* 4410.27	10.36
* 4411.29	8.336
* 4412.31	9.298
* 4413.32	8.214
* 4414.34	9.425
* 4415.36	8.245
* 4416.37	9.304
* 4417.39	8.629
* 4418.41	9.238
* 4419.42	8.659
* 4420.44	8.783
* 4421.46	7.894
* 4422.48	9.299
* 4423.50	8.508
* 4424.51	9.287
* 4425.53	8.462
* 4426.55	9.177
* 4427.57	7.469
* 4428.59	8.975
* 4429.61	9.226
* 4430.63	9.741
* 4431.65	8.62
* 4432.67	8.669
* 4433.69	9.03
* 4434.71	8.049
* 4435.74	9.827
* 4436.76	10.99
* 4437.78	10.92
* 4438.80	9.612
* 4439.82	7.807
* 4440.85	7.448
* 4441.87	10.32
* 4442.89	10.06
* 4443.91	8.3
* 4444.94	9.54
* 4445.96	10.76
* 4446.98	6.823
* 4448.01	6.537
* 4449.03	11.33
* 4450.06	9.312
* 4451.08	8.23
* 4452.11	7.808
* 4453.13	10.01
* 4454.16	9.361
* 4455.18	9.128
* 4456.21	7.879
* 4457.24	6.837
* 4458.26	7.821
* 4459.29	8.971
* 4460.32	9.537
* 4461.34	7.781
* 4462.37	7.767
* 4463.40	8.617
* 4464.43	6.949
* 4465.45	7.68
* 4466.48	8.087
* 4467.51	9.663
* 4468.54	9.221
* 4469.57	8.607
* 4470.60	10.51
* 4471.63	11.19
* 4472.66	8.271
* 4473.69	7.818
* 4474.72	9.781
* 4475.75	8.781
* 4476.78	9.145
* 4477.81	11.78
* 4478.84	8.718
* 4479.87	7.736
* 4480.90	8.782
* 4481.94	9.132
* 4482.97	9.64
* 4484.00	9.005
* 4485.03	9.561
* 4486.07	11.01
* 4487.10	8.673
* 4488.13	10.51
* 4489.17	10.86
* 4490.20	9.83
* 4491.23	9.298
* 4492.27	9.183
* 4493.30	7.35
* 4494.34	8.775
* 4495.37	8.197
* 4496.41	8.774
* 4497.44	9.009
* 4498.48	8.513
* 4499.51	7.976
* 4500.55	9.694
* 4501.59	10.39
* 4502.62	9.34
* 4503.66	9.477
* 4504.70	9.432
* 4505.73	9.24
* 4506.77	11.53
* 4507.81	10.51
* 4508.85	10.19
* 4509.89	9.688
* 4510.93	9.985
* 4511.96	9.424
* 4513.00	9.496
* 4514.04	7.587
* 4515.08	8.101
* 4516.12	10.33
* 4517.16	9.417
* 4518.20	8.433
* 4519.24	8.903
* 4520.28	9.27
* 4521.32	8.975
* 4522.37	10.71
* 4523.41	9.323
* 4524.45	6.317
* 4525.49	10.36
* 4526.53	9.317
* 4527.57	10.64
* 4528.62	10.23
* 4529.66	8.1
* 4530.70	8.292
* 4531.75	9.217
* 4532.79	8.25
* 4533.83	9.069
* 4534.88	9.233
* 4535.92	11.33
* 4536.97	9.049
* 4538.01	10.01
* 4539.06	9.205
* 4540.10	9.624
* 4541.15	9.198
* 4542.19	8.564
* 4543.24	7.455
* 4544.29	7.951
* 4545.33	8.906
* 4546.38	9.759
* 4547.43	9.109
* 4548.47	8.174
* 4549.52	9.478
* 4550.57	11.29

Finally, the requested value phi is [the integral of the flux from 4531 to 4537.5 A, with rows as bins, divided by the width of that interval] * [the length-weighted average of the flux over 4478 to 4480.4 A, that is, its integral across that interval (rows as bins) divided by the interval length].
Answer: 81.3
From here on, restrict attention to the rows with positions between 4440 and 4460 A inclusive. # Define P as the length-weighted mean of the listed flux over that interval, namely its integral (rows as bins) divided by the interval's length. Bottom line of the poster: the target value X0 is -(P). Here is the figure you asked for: -8.8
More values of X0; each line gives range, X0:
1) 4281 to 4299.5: -7.2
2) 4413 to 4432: -8.8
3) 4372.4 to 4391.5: -8.2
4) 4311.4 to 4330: -7.6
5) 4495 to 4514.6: -9.4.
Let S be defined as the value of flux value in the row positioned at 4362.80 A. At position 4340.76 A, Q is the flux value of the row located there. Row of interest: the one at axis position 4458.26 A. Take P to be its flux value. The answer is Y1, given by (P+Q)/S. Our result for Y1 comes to 1.49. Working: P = 7.821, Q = 5.535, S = 8.969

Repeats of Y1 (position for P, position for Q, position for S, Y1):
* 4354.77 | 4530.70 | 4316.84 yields 2.05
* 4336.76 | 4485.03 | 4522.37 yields 1.47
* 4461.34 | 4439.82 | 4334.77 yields 2.62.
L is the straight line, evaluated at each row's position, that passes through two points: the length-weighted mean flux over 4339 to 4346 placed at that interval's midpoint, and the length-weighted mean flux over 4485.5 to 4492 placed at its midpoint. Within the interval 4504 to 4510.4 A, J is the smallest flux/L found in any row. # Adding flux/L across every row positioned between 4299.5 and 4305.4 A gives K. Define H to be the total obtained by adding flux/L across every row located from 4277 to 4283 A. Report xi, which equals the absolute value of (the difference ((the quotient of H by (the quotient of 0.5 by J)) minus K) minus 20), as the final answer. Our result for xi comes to 12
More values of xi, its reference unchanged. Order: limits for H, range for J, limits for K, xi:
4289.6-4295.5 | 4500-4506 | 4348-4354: 13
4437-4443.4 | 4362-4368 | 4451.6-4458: 11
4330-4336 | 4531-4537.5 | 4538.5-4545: 16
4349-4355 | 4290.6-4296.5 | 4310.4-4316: 13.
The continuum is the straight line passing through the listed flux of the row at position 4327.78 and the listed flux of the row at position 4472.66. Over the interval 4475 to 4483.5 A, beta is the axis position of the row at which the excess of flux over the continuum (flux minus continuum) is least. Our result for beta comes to 4479.87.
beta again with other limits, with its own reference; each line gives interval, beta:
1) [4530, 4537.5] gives 4532.79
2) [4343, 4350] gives 4349.76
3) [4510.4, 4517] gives 4514.04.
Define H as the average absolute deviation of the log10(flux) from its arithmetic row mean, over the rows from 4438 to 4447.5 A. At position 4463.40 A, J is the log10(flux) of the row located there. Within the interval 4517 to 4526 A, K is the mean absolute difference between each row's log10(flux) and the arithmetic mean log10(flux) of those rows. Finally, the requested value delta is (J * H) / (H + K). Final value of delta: 0.56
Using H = 0.061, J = 0.935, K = 0.0414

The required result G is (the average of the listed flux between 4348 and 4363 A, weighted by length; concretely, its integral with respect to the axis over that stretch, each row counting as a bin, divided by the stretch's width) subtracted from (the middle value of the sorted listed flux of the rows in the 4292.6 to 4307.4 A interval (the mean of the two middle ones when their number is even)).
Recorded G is -1.6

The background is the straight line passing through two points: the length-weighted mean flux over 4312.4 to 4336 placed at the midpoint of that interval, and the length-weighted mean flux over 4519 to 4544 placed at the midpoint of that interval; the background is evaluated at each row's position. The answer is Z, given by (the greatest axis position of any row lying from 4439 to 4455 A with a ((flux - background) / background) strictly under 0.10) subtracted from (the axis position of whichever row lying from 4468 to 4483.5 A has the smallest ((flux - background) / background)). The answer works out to 25.7 A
